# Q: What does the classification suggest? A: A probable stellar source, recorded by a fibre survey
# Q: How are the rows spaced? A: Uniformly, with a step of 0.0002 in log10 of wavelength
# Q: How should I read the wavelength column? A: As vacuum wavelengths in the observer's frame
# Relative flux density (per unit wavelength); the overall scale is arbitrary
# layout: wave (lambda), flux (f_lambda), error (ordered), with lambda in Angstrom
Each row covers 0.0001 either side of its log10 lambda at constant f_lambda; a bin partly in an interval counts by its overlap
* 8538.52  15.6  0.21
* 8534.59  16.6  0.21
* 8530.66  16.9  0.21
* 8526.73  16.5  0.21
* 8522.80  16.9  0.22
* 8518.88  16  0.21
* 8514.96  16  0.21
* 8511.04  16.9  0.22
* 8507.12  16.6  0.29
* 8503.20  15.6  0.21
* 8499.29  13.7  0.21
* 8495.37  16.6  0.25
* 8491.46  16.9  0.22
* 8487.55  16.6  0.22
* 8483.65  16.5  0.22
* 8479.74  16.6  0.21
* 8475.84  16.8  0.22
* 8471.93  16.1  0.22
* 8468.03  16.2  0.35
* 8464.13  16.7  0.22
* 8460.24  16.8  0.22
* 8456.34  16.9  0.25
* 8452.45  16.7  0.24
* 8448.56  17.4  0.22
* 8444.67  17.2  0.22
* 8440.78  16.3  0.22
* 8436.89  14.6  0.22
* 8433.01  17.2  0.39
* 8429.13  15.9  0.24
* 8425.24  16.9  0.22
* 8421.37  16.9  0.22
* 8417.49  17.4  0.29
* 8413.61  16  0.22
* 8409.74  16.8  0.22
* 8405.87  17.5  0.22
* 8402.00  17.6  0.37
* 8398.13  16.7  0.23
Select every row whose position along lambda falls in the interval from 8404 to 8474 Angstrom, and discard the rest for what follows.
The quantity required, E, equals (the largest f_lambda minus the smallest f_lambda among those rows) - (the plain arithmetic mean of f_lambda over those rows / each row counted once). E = -13.7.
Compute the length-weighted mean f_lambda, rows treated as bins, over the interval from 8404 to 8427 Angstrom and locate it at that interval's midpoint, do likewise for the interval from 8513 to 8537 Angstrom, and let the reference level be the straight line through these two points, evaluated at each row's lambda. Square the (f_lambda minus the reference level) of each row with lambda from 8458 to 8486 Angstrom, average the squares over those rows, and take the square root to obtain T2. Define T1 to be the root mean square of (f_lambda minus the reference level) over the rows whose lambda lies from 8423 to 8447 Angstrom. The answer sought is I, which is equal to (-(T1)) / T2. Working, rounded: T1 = 1.04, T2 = 0.3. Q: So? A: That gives -3.4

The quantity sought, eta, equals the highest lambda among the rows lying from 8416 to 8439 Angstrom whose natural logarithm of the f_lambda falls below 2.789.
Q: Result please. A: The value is 8436.89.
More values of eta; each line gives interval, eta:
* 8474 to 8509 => 8503.20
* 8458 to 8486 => 8471.93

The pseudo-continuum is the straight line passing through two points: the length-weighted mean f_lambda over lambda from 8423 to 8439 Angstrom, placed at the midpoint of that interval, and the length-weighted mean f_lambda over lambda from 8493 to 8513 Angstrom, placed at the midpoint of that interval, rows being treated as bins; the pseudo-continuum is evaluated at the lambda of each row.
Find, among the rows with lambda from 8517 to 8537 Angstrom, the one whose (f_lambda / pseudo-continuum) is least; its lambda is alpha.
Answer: 8518.88 Angstrom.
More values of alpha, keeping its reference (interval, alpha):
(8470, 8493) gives 8471.93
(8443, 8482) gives 8471.93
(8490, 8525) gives 8499.29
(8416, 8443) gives 8436.89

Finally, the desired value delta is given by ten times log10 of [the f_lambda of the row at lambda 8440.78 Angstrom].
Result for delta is 12.1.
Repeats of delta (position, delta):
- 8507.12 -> 12.2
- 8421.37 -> 12.3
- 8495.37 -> 12.2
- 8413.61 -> 12.0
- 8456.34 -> 12.3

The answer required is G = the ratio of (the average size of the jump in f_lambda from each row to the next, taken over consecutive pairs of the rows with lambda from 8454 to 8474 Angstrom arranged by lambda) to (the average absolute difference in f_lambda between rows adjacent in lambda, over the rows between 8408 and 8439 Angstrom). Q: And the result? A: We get 0.18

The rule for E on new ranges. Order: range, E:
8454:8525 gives -13.2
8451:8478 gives -15.8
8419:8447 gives -13.8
